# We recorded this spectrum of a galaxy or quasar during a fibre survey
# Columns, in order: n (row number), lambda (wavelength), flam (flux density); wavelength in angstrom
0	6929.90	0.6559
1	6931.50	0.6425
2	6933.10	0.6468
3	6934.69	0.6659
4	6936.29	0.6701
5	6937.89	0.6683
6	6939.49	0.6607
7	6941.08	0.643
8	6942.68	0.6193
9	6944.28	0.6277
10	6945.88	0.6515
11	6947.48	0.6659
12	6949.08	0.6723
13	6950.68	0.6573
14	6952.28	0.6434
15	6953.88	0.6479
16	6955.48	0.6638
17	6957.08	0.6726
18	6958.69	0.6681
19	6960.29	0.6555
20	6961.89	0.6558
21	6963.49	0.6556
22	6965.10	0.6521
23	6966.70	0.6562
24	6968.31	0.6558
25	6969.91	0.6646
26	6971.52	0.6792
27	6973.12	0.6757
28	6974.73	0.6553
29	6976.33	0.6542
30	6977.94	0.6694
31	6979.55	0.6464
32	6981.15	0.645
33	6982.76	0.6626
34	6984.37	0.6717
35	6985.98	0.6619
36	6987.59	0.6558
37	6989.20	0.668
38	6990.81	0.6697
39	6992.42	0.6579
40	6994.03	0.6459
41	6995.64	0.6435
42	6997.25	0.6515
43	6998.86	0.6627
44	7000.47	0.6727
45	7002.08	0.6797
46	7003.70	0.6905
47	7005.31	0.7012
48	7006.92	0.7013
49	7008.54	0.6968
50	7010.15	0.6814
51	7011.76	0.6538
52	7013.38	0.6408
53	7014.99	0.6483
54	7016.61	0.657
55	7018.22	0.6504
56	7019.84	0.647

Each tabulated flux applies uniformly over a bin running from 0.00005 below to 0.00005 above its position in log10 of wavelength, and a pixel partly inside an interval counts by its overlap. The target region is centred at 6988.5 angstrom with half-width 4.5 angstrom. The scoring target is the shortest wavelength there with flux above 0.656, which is 6984.37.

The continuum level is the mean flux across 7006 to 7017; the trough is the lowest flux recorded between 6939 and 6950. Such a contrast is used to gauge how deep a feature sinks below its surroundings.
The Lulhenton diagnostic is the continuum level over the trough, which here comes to 1.08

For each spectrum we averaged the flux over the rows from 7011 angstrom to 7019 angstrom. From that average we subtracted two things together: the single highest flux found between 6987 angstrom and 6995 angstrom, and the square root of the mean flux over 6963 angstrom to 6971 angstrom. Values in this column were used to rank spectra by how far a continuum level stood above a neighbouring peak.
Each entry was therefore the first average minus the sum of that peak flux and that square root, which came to -0.830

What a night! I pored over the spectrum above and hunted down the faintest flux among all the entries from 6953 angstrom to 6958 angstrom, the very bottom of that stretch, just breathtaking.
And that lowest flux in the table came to 0.6479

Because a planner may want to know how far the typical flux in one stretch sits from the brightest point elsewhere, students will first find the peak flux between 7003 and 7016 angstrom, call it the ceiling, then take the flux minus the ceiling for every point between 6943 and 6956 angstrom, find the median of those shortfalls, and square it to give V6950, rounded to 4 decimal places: 0.0022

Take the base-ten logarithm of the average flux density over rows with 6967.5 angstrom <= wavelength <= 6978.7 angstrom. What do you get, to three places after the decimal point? -0.177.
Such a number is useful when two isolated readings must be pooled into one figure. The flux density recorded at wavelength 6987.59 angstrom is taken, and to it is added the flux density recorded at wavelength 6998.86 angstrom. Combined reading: 1.32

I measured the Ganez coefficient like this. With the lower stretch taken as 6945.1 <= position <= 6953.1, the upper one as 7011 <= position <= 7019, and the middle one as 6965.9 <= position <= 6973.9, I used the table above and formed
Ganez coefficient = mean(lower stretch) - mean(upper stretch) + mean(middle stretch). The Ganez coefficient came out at 0.674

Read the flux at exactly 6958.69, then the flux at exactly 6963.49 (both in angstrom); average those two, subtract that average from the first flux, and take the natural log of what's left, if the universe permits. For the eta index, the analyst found -5.1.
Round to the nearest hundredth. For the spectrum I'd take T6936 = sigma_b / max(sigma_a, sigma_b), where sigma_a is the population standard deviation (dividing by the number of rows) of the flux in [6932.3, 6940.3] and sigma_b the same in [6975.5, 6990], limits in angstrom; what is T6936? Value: 1.00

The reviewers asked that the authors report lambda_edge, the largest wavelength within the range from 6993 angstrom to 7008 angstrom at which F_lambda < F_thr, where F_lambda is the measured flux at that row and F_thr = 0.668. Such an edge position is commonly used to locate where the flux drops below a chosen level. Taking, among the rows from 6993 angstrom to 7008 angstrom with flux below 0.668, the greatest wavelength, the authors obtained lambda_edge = 6998.86 angstrom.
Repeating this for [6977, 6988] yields 6987.59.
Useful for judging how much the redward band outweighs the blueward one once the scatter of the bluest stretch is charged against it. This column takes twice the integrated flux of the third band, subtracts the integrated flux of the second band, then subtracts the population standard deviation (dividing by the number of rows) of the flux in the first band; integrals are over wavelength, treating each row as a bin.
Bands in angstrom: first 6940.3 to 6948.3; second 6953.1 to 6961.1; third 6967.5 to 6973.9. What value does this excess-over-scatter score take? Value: 3.3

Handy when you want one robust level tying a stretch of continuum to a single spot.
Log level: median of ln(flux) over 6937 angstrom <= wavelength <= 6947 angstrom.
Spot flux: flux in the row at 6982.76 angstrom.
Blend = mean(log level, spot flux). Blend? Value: 0.114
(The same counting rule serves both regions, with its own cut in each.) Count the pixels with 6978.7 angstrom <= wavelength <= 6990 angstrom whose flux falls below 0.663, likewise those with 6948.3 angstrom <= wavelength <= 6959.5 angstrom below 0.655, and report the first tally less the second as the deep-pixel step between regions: 3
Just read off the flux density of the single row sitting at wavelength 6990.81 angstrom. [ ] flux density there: 0.6697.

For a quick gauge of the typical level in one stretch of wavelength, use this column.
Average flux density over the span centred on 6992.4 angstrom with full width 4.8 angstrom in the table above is 0.658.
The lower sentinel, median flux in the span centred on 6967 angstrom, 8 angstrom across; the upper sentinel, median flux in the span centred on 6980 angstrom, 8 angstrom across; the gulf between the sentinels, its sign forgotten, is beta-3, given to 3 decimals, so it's 0.002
